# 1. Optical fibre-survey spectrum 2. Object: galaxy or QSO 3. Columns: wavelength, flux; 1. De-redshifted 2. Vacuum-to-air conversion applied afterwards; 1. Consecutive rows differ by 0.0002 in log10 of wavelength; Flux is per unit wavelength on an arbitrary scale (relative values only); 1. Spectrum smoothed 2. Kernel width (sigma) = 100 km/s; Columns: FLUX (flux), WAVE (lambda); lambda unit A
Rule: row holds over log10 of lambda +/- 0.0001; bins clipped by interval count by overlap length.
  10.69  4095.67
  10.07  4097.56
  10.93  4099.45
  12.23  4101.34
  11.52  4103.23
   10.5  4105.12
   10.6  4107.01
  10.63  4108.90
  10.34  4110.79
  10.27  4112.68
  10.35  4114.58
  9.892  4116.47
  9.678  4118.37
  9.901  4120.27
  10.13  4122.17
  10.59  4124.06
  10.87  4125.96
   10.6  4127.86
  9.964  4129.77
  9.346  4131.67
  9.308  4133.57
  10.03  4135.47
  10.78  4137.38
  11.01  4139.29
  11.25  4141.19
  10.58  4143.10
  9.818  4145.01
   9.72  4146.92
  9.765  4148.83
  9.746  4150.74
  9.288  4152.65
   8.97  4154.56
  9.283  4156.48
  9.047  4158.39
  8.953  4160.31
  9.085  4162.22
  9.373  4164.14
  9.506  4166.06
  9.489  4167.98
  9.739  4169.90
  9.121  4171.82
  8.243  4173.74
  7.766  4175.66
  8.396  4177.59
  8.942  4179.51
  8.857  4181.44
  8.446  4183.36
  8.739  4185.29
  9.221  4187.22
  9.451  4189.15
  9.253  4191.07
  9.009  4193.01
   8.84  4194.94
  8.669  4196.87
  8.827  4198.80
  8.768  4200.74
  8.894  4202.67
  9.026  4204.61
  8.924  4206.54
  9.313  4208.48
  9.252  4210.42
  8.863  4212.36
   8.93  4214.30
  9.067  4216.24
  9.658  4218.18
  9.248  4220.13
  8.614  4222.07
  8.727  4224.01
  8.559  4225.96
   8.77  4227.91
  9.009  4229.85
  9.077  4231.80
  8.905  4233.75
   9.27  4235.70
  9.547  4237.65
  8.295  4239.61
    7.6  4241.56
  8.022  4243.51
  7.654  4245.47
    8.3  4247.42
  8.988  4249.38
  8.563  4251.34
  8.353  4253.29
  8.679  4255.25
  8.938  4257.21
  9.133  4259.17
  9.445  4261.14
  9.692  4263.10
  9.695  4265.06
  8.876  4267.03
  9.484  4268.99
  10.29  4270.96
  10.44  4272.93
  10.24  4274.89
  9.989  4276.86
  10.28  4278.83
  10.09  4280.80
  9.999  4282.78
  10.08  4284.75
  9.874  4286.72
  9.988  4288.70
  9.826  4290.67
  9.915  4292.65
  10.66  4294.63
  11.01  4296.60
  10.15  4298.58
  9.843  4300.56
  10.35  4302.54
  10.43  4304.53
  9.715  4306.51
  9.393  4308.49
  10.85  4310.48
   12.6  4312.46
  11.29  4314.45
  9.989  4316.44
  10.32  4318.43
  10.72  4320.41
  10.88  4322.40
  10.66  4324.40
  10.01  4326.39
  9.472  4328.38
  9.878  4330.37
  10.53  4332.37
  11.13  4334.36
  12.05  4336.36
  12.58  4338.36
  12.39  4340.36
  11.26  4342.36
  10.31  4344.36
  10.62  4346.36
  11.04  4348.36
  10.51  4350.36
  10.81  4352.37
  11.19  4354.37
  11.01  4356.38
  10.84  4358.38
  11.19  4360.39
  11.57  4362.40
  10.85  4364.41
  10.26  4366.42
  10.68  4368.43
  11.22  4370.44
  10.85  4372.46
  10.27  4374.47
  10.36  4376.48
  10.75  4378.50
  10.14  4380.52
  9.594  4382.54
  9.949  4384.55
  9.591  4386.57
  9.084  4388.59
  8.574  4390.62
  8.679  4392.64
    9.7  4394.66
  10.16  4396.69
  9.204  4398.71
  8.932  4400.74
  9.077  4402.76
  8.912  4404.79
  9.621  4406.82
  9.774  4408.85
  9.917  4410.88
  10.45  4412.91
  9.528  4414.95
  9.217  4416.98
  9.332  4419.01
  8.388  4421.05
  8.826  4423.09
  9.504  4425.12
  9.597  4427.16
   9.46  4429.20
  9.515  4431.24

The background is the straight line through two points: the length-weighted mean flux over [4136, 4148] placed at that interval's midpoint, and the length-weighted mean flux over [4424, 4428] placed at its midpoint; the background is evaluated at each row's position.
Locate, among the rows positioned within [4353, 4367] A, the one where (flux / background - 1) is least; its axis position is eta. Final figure 4366.42 A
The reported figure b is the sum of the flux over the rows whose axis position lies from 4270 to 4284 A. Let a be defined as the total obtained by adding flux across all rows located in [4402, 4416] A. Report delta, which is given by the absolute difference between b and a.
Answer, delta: 4.0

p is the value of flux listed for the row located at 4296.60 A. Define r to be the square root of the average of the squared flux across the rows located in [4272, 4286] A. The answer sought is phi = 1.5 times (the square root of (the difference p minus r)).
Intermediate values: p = 11.01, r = 10.2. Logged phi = 1.4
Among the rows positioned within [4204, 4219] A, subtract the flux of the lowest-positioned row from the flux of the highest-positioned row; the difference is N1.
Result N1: 0.6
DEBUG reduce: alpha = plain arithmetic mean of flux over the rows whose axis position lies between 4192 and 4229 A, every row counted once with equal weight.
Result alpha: 8.9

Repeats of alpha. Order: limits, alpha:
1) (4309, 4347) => 10.9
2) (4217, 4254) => 8.7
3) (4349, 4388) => 10.6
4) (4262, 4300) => 10.0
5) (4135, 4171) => 9.8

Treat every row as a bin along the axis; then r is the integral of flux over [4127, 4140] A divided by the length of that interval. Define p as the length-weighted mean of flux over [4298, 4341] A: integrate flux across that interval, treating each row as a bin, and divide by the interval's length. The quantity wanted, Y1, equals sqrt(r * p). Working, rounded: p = 10.7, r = 10.1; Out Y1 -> 10.4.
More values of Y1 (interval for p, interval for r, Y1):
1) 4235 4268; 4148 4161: 9.0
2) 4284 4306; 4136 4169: 10.0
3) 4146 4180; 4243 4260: 8.8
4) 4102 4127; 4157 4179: 9.7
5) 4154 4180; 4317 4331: 9.6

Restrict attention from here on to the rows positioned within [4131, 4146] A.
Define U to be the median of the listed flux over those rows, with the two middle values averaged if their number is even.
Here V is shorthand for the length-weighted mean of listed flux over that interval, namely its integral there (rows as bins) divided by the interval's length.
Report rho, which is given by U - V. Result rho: 0.0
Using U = 10.3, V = 10.3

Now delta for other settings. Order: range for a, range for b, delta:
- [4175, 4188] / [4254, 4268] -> 4.1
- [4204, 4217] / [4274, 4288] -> 7.2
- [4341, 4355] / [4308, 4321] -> 0.6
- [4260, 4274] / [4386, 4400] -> 2.9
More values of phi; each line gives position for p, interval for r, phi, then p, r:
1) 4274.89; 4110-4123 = 0.6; 10.24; 10.1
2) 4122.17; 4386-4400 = 1.4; 10.13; 9.3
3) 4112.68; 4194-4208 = 1.8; 10.27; 8.9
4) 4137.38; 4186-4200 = 2.0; 10.78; 9.0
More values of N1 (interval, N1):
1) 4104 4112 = -0.2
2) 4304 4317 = -0.4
